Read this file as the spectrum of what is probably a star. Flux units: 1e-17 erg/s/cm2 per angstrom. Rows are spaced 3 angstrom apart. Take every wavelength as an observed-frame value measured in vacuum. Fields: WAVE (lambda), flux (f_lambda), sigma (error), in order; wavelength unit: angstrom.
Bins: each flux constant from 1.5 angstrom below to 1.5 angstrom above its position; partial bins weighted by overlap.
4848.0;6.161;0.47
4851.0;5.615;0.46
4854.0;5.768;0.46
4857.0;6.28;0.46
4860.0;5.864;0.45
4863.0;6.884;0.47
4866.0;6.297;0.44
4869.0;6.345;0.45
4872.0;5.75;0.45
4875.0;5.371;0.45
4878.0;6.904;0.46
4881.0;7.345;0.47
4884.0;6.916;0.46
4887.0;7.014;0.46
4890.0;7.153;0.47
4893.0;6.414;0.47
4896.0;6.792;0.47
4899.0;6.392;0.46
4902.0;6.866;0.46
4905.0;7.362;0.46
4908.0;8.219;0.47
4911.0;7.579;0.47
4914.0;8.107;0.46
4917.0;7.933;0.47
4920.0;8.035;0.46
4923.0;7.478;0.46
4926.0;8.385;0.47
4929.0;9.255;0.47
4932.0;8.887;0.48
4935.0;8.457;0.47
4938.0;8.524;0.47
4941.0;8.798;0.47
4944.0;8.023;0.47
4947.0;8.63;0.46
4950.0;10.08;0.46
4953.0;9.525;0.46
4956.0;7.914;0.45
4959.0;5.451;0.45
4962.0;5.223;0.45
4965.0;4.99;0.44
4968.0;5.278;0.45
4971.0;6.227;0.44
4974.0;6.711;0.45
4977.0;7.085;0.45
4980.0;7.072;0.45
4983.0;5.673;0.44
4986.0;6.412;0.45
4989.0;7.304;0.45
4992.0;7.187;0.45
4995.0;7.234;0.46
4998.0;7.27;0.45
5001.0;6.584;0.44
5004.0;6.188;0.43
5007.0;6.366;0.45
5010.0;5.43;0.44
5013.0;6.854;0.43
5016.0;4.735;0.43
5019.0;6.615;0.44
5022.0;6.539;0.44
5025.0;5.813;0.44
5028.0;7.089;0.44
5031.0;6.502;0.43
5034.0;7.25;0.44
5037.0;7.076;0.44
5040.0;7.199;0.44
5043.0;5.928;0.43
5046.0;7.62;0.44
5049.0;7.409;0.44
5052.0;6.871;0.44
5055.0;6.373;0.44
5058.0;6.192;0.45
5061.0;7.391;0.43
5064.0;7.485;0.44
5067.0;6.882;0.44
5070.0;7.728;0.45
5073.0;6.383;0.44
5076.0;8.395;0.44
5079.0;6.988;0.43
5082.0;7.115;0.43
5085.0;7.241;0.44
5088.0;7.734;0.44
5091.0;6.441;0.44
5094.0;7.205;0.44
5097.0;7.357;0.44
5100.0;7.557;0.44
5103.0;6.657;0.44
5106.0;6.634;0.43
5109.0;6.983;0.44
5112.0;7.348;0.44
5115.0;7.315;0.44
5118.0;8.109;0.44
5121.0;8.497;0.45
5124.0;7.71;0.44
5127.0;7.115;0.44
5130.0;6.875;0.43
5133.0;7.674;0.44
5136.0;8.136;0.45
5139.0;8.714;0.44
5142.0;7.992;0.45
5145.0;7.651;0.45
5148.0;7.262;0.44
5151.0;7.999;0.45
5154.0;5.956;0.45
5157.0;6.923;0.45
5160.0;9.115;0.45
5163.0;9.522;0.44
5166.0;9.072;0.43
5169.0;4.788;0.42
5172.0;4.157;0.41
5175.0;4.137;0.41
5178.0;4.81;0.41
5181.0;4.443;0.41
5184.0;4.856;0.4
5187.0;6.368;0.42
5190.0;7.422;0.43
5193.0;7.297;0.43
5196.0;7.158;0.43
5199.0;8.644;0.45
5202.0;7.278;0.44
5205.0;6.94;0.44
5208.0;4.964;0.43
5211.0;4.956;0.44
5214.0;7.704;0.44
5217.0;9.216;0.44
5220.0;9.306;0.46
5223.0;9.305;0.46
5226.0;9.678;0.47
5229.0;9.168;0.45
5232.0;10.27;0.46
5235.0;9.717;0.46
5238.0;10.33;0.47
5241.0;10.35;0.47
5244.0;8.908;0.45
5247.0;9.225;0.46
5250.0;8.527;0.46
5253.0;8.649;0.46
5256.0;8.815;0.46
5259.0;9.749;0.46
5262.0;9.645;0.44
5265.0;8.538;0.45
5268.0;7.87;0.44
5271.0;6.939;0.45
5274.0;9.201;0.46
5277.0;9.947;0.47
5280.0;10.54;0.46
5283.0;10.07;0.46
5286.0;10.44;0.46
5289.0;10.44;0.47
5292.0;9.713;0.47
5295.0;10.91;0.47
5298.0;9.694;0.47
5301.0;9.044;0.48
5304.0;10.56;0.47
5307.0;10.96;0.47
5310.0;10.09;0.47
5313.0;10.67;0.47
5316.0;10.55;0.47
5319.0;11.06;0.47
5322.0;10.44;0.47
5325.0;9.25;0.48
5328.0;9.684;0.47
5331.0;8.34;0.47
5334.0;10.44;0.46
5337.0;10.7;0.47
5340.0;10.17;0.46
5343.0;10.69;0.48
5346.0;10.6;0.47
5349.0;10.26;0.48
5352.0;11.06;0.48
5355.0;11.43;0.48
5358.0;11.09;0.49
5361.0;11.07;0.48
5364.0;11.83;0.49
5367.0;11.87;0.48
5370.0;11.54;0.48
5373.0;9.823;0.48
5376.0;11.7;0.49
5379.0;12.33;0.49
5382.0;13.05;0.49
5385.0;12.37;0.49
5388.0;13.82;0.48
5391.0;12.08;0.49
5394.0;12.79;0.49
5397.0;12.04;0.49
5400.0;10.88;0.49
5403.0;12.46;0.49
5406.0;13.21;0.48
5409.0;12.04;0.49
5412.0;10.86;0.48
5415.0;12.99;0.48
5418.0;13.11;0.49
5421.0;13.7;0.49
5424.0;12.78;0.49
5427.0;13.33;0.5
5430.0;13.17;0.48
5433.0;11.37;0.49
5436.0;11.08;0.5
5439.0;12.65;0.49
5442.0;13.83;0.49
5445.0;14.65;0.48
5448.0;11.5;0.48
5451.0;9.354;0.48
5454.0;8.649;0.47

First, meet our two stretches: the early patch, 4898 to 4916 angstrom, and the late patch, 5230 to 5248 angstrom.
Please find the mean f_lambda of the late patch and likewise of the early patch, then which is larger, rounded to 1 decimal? 9.8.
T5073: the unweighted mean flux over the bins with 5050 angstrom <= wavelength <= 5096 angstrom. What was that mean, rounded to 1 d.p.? 7.1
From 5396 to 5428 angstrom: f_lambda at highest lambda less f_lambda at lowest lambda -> 1.3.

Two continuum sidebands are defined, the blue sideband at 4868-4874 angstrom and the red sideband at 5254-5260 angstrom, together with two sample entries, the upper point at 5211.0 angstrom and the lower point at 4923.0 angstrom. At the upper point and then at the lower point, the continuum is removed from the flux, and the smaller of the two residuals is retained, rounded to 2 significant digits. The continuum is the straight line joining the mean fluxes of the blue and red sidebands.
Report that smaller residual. -3.9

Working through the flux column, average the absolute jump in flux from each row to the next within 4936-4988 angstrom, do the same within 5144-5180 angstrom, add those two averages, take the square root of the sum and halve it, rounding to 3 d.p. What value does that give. 0.697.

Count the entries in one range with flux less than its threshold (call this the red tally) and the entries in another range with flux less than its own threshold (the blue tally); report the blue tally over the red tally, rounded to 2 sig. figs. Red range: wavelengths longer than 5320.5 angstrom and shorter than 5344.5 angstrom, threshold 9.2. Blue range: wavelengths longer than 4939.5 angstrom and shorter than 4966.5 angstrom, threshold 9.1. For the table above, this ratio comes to 7.0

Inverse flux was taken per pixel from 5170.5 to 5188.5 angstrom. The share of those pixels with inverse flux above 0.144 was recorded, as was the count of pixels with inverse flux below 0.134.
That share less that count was 1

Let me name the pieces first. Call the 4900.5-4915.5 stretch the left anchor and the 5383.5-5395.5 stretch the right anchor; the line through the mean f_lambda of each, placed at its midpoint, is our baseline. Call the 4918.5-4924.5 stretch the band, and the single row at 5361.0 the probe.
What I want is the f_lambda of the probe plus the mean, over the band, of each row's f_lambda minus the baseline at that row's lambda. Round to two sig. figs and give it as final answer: 11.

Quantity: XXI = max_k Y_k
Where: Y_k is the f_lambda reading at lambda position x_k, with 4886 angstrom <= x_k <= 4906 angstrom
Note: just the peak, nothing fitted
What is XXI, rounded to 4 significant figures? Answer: 7.362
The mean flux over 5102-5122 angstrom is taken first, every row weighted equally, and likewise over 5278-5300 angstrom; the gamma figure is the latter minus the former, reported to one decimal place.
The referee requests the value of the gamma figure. 2.9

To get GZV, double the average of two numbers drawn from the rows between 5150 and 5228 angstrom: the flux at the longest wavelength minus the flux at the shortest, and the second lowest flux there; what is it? 6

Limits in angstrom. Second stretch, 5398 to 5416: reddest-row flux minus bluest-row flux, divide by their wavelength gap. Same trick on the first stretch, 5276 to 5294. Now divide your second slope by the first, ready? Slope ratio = -9.0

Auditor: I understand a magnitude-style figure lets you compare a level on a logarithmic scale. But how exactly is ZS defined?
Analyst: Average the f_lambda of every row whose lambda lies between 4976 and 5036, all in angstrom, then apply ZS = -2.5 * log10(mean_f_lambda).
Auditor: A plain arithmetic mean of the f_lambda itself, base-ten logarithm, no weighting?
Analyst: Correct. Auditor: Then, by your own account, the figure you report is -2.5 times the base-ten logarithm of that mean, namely -2.04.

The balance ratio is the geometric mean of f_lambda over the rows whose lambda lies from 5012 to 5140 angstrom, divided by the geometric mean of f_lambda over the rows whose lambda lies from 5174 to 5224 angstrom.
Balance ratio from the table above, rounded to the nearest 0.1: 1.1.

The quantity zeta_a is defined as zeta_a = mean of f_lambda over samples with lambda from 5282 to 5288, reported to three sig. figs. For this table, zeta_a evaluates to 10.3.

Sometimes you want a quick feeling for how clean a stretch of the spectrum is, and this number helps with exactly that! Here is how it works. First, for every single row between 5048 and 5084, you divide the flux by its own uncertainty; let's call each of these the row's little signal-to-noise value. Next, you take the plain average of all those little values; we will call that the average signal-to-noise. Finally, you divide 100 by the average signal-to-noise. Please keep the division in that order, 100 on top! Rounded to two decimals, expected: 6.18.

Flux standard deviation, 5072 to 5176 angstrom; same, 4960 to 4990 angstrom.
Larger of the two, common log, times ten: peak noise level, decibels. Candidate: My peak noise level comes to 0.8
